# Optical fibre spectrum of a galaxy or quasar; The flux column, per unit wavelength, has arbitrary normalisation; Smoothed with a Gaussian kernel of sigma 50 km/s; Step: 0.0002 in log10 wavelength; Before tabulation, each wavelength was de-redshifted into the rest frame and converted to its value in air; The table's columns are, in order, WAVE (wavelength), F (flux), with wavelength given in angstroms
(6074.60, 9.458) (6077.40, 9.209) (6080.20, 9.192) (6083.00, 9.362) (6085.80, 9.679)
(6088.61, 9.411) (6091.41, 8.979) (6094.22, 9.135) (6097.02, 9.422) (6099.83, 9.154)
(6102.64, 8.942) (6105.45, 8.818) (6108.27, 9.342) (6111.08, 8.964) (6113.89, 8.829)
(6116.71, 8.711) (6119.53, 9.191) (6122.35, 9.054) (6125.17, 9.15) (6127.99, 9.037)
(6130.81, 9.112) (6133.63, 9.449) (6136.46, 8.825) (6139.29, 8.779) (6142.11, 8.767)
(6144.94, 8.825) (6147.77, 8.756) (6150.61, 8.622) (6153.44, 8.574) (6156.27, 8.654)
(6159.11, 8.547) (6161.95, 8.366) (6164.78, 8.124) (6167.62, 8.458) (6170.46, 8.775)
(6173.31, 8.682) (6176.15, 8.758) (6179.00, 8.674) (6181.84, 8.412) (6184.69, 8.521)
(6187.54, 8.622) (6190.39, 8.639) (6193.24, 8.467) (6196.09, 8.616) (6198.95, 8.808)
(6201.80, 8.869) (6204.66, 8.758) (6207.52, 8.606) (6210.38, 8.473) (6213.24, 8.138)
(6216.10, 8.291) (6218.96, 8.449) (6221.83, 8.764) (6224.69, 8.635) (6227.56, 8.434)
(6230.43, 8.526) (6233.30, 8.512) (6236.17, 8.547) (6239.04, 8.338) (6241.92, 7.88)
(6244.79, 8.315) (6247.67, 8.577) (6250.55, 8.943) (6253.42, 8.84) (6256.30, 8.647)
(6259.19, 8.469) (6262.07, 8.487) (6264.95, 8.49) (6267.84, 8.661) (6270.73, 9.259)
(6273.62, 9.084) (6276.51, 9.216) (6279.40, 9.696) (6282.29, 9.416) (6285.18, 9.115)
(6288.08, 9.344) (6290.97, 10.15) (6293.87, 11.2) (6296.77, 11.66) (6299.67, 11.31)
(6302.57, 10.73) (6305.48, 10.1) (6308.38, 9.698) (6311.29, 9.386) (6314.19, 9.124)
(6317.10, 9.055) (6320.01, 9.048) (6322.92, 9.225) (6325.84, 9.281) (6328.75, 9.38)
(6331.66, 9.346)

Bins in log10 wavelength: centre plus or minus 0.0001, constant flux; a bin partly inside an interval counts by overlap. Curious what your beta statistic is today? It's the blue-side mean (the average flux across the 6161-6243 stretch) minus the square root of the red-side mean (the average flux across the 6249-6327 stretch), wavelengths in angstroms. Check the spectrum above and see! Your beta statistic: 5.45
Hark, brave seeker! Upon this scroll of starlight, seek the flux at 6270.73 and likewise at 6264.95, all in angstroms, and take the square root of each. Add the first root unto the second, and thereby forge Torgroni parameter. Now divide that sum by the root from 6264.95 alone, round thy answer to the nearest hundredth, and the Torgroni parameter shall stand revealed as 2.04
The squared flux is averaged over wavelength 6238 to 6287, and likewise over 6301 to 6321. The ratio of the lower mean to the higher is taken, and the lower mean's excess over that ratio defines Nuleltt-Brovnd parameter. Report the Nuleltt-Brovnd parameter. 77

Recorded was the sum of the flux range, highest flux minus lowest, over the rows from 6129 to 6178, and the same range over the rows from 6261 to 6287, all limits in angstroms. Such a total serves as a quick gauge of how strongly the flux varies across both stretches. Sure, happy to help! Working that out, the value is 2.5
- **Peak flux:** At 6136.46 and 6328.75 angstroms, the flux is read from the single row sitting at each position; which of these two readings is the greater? 9.4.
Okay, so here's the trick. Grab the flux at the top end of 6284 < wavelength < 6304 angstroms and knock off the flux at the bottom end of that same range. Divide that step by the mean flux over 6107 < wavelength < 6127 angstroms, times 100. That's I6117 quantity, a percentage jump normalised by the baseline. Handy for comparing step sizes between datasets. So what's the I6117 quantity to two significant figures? 18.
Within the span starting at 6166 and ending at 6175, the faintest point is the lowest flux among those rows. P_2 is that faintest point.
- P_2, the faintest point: 8.458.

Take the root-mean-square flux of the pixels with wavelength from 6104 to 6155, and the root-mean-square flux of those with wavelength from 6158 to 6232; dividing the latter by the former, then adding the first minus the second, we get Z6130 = 1.3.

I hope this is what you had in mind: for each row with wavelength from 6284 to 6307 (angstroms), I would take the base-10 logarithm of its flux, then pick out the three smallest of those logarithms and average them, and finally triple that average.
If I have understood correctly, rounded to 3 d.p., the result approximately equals 2.935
